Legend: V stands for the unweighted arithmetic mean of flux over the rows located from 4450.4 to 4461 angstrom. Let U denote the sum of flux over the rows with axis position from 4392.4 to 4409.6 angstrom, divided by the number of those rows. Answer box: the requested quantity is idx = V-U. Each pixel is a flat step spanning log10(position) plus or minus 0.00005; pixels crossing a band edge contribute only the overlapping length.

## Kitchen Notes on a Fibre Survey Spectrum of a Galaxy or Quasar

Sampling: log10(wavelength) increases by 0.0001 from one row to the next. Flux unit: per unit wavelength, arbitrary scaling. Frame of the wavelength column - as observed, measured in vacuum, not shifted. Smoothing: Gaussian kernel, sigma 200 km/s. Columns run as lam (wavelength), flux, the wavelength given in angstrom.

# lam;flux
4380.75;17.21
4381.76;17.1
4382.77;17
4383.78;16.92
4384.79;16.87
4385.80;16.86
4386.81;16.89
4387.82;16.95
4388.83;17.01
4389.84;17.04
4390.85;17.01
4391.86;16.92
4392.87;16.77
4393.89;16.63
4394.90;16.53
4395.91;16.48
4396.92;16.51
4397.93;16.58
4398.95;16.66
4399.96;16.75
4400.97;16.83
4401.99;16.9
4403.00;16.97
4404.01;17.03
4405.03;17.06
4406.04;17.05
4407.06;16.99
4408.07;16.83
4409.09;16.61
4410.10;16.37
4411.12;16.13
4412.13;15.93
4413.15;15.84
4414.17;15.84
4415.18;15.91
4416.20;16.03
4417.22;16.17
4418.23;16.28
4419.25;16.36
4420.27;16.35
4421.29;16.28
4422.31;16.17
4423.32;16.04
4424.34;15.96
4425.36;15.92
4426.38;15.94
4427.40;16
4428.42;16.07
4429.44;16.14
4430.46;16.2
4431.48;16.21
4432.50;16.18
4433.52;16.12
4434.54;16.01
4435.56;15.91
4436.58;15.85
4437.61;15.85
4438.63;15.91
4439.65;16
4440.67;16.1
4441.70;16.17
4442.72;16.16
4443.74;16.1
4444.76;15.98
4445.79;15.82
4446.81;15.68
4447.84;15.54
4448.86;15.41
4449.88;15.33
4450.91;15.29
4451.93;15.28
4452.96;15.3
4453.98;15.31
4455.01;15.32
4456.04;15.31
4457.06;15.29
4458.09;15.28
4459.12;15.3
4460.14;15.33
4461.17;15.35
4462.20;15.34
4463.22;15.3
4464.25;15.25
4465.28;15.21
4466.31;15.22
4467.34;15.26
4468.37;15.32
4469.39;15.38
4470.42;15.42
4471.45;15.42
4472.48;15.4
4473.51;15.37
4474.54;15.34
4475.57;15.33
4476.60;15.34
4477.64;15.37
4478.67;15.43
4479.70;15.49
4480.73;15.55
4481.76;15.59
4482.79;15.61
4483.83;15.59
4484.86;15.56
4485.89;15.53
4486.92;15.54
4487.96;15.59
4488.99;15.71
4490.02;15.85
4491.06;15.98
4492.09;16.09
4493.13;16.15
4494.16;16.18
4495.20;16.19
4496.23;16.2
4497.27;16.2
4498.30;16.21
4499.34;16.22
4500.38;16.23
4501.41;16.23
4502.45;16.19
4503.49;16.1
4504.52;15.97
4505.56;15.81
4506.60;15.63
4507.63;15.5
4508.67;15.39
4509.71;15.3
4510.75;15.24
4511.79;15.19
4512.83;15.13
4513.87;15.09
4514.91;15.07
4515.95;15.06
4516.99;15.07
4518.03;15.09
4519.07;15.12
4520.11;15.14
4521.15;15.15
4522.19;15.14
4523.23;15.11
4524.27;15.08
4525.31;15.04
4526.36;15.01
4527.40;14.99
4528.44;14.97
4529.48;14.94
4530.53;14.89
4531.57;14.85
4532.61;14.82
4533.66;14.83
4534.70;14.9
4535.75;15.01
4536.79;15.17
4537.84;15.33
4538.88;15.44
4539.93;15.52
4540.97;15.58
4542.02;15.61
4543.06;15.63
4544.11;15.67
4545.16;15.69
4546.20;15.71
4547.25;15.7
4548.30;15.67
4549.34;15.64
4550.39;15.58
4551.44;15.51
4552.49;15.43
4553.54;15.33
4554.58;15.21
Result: -1.5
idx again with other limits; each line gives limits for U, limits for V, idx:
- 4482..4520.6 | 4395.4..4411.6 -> 1.1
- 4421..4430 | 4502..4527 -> -0.7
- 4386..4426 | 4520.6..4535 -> -1.5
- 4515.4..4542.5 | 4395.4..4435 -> 1.2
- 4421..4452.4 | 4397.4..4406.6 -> 0.9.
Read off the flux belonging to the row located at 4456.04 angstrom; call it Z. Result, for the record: 15.31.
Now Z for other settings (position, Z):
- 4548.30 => 15.67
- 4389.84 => 17.04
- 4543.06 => 15.63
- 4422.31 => 16.17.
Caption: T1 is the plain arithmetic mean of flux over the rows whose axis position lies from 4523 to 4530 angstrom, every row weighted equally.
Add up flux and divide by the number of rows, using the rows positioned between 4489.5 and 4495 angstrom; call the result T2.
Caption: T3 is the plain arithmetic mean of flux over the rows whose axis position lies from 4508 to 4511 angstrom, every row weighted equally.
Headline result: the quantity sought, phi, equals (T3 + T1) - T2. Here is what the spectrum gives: 14.3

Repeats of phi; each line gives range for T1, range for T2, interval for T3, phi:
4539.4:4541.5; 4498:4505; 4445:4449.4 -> 15.0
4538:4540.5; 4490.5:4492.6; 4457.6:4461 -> 14.7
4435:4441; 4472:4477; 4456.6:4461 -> 15.9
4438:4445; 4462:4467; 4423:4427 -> 16.8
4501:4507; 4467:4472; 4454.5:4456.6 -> 15.9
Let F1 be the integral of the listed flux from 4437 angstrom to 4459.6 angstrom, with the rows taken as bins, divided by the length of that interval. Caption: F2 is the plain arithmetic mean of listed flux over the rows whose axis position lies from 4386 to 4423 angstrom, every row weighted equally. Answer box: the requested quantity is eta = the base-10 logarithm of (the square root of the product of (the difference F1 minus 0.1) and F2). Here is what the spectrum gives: 1.21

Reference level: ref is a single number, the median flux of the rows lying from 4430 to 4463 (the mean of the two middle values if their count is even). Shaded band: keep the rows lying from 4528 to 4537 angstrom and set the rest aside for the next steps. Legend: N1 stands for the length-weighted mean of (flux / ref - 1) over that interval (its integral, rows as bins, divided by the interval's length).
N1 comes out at -0.053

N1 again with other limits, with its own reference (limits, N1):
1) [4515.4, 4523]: -0.041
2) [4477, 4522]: -0.007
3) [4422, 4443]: 0.018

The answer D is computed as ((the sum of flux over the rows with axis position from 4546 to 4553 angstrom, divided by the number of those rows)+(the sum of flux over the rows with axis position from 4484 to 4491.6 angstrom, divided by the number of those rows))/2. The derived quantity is 15.6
